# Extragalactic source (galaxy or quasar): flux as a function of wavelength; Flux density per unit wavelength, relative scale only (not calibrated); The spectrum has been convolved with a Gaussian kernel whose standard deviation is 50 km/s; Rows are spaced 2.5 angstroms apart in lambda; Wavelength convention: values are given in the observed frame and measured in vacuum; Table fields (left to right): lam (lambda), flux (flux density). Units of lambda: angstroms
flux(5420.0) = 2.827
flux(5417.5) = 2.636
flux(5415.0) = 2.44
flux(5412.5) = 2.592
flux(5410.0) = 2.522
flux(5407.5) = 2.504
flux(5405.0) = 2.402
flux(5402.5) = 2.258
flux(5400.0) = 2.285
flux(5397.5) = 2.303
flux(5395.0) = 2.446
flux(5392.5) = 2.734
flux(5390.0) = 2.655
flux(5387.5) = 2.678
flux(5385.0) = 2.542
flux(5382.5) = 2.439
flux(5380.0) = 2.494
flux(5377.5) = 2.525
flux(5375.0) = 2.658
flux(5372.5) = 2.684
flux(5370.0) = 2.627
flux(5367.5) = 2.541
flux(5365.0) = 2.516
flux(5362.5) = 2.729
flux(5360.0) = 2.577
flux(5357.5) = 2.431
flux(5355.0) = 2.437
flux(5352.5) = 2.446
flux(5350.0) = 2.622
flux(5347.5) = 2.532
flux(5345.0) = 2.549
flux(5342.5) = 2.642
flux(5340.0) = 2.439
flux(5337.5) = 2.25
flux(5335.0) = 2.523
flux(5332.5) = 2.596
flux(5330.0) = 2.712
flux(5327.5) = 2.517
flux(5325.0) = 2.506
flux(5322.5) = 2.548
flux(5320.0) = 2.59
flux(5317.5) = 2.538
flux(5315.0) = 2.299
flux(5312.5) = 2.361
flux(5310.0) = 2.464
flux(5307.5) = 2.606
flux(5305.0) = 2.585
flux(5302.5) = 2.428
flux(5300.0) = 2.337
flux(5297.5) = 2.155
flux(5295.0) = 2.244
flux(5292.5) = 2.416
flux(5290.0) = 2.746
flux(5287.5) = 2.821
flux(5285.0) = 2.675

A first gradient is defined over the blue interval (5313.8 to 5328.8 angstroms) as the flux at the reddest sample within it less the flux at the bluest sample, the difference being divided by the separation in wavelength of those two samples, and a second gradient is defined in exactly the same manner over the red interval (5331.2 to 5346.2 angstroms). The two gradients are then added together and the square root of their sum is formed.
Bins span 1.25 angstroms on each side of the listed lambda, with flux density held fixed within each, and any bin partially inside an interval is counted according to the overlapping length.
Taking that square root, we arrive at 0.12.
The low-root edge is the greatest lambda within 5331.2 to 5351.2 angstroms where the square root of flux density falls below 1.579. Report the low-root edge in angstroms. 5340.0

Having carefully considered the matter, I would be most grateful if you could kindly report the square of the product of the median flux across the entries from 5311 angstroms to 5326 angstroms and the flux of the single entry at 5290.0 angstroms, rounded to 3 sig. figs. 48.0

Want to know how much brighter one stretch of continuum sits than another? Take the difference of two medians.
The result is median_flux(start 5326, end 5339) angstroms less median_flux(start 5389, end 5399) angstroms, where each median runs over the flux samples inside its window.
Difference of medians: -0.03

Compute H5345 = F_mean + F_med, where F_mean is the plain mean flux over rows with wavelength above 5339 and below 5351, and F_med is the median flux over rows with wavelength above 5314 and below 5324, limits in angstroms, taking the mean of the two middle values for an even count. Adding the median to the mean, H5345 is 5.10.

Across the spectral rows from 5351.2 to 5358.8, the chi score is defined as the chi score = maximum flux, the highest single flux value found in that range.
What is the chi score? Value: 2.446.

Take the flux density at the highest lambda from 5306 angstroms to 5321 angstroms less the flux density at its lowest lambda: 0.0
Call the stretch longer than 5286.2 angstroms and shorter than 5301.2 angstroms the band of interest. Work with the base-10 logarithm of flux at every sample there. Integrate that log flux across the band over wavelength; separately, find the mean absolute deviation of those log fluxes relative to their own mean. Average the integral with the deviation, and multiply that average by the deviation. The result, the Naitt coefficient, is 0.11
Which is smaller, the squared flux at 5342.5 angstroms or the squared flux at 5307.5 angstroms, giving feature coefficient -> 6.8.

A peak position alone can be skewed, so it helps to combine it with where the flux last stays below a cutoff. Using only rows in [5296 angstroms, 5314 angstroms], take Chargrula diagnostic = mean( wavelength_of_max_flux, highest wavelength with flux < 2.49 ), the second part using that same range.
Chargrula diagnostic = 5310.0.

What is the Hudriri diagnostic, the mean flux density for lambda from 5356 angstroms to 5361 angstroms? 2.50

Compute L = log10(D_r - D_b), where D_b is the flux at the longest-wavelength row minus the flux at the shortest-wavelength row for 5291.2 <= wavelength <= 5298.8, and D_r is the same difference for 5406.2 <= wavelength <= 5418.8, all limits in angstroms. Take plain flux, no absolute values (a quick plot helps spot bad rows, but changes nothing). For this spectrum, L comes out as -0.41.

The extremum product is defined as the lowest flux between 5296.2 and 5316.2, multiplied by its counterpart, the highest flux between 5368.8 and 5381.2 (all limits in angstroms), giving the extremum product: 5.78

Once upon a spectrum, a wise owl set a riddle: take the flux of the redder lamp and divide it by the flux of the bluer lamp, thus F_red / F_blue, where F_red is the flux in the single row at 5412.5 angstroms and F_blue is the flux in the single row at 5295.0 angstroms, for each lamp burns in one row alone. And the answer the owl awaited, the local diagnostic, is 1.16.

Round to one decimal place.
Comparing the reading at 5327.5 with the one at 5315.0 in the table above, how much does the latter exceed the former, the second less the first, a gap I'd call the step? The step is -0.2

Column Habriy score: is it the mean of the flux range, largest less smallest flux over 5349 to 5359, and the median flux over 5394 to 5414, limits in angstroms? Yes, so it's 1.31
